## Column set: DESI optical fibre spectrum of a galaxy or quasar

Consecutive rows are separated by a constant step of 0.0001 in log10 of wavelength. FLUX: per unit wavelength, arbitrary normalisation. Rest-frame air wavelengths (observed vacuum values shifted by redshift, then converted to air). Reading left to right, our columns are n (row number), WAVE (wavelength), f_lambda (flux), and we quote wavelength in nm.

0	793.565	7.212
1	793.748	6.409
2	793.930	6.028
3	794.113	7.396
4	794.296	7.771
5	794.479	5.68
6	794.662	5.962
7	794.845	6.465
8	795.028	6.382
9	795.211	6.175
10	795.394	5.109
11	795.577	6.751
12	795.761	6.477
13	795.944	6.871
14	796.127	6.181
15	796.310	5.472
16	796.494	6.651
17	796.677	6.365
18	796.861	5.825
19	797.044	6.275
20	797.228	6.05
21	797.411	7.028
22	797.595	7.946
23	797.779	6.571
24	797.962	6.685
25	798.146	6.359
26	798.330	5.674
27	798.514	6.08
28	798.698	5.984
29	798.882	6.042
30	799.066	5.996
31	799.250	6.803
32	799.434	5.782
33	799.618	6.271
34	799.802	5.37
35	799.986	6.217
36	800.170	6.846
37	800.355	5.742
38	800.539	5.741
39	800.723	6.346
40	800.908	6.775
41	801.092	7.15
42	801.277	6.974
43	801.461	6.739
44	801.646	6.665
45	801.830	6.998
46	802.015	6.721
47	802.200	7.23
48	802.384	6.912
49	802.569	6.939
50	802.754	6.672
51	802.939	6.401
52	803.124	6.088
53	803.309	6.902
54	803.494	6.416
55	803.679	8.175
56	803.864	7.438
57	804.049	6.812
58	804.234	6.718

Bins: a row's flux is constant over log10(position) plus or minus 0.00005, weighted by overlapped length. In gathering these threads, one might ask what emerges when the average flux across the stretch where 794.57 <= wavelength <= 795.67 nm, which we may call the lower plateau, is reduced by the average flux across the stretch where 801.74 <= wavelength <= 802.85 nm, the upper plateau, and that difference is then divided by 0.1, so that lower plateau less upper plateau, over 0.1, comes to -7.7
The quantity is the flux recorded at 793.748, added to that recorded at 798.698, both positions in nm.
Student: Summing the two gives 12.4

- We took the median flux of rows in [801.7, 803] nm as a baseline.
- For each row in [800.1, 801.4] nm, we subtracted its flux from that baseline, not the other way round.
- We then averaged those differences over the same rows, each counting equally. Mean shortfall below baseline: 0.40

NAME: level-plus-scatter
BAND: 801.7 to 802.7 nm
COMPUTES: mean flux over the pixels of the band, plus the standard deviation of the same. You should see 7.1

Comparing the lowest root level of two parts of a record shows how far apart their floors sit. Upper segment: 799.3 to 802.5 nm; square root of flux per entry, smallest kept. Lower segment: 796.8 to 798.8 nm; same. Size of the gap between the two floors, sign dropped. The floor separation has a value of 0.065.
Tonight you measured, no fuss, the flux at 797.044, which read 6.275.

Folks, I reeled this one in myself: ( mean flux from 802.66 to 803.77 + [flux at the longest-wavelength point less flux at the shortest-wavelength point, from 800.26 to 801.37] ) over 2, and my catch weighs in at 4.00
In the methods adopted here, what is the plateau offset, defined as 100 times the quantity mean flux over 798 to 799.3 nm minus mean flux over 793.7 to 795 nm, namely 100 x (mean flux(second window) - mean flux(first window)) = -40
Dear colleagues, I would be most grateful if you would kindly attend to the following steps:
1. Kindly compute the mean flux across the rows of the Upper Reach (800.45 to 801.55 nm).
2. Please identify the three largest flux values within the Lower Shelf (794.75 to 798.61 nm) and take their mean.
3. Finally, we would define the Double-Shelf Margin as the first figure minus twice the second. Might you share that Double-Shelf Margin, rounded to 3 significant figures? -7.94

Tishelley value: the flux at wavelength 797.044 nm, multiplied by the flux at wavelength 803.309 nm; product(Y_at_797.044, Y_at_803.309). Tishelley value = 43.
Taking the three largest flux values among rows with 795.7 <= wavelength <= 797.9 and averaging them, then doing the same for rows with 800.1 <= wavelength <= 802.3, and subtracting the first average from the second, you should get -0.2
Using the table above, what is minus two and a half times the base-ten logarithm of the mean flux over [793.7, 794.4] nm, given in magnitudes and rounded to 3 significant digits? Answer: -2.10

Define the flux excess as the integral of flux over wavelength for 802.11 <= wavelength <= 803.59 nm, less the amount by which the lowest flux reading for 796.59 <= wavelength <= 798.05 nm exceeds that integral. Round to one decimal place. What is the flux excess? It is 14.0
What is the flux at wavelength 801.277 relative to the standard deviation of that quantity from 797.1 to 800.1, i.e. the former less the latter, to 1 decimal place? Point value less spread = 6.4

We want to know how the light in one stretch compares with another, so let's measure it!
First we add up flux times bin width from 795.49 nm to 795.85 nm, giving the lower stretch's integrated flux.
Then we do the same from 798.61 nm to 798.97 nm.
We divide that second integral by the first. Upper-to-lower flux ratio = 0.91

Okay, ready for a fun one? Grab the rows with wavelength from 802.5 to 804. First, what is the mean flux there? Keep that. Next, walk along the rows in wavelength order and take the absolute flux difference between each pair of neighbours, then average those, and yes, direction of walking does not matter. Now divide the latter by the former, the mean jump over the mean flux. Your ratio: 0.10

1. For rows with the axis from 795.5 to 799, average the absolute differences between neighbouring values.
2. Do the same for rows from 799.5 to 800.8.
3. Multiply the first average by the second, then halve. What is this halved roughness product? 0.18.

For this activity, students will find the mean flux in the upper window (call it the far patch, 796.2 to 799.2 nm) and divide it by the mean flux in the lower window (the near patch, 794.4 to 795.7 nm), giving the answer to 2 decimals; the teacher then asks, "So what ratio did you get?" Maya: 1.04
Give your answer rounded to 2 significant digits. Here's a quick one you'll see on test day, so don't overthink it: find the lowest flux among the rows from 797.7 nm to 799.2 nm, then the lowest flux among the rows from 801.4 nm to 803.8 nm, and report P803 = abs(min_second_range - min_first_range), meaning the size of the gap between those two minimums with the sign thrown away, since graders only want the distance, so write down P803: 0.41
